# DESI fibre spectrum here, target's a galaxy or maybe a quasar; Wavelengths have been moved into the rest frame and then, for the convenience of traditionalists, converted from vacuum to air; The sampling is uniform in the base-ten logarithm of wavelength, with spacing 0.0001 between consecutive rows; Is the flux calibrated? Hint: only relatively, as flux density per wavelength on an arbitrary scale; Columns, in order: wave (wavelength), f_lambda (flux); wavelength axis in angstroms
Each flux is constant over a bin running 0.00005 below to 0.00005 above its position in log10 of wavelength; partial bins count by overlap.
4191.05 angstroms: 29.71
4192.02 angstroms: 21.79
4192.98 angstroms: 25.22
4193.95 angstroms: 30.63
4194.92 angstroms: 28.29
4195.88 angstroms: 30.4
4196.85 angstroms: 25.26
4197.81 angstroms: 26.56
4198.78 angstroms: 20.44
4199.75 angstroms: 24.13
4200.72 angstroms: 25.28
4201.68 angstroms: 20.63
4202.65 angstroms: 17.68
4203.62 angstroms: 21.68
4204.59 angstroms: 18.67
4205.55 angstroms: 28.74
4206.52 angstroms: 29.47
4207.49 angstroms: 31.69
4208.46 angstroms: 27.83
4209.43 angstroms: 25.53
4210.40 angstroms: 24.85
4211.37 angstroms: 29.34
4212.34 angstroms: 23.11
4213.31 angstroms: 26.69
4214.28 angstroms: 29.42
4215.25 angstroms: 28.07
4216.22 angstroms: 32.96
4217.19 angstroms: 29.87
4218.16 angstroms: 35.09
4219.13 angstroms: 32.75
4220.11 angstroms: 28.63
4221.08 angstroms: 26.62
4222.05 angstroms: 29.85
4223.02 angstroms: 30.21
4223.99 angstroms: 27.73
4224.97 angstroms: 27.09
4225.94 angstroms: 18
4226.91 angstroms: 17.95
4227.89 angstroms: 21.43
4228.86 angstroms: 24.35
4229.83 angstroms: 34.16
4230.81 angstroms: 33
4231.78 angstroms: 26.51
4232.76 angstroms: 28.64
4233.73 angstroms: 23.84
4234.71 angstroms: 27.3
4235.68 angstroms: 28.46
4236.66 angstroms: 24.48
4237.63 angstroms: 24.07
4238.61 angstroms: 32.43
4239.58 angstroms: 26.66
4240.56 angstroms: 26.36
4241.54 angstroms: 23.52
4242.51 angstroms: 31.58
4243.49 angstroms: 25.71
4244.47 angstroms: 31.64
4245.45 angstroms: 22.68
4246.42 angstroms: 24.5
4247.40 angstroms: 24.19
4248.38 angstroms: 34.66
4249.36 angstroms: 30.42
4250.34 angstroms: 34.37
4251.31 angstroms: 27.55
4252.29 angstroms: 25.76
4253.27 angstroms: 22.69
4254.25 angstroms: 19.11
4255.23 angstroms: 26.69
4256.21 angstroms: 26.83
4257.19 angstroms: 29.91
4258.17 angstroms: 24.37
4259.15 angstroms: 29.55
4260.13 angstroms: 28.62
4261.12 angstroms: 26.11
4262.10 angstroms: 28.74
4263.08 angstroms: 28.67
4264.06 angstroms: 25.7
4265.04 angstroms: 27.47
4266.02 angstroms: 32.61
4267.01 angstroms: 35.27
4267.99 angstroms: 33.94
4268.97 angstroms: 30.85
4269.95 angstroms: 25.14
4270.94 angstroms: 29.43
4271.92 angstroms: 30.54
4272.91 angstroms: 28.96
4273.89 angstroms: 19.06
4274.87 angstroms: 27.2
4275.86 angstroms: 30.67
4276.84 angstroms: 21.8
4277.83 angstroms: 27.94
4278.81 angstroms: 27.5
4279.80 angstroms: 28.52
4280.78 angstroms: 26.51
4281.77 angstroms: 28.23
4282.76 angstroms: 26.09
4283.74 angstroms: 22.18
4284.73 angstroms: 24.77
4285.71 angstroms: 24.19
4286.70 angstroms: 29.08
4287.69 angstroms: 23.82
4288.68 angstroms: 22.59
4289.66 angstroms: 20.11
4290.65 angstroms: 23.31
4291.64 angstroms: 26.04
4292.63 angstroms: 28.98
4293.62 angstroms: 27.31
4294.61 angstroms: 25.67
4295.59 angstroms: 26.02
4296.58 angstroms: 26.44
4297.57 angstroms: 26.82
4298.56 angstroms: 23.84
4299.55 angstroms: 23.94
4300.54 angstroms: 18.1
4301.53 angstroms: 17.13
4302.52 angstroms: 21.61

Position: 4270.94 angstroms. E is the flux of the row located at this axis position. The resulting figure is 29.43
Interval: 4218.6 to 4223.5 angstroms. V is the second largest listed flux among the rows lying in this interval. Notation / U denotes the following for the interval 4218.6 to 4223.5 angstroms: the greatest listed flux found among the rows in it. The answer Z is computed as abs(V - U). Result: 2.54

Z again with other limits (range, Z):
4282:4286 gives 1.32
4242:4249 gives 3.02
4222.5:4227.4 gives 2.48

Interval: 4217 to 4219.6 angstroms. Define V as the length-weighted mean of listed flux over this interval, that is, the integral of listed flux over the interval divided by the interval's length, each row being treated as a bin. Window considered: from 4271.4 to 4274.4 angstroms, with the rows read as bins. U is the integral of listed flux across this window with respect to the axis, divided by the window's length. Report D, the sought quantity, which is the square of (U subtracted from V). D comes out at 44.0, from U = 26.3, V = 32.9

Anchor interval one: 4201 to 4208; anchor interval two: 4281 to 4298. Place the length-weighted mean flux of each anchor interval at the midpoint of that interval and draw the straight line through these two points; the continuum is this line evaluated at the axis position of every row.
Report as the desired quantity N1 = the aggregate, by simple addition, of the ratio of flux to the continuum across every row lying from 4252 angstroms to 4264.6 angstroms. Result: 14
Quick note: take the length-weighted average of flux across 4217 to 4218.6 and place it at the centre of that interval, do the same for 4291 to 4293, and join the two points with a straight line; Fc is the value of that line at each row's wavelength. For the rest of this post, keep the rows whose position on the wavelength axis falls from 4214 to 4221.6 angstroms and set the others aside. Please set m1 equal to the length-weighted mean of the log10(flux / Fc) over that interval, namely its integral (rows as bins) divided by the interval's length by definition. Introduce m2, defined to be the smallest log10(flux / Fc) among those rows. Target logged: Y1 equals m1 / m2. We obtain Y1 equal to 0.40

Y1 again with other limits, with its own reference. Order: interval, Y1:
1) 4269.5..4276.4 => 0.15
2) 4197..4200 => 0.72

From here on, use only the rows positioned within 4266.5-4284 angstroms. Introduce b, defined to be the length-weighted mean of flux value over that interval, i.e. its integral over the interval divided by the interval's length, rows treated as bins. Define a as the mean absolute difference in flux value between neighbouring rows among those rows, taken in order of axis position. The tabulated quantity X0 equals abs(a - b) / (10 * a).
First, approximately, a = 3.8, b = 27.8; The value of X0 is 0.63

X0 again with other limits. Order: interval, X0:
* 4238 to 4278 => 0.56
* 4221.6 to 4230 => 0.60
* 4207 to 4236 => 0.72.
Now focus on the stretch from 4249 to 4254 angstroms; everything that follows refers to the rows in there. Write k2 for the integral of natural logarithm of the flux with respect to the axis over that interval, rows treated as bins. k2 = 16.6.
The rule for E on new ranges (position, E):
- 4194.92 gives 28.29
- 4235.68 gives 28.46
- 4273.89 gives 19.06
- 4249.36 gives 30.42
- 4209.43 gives 25.53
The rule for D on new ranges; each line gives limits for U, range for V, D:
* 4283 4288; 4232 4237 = 2.7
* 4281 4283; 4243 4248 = 1.4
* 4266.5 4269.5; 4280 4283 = 37.2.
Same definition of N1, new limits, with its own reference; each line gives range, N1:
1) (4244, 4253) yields 10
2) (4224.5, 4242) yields 19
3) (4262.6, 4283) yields 24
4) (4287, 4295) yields 8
